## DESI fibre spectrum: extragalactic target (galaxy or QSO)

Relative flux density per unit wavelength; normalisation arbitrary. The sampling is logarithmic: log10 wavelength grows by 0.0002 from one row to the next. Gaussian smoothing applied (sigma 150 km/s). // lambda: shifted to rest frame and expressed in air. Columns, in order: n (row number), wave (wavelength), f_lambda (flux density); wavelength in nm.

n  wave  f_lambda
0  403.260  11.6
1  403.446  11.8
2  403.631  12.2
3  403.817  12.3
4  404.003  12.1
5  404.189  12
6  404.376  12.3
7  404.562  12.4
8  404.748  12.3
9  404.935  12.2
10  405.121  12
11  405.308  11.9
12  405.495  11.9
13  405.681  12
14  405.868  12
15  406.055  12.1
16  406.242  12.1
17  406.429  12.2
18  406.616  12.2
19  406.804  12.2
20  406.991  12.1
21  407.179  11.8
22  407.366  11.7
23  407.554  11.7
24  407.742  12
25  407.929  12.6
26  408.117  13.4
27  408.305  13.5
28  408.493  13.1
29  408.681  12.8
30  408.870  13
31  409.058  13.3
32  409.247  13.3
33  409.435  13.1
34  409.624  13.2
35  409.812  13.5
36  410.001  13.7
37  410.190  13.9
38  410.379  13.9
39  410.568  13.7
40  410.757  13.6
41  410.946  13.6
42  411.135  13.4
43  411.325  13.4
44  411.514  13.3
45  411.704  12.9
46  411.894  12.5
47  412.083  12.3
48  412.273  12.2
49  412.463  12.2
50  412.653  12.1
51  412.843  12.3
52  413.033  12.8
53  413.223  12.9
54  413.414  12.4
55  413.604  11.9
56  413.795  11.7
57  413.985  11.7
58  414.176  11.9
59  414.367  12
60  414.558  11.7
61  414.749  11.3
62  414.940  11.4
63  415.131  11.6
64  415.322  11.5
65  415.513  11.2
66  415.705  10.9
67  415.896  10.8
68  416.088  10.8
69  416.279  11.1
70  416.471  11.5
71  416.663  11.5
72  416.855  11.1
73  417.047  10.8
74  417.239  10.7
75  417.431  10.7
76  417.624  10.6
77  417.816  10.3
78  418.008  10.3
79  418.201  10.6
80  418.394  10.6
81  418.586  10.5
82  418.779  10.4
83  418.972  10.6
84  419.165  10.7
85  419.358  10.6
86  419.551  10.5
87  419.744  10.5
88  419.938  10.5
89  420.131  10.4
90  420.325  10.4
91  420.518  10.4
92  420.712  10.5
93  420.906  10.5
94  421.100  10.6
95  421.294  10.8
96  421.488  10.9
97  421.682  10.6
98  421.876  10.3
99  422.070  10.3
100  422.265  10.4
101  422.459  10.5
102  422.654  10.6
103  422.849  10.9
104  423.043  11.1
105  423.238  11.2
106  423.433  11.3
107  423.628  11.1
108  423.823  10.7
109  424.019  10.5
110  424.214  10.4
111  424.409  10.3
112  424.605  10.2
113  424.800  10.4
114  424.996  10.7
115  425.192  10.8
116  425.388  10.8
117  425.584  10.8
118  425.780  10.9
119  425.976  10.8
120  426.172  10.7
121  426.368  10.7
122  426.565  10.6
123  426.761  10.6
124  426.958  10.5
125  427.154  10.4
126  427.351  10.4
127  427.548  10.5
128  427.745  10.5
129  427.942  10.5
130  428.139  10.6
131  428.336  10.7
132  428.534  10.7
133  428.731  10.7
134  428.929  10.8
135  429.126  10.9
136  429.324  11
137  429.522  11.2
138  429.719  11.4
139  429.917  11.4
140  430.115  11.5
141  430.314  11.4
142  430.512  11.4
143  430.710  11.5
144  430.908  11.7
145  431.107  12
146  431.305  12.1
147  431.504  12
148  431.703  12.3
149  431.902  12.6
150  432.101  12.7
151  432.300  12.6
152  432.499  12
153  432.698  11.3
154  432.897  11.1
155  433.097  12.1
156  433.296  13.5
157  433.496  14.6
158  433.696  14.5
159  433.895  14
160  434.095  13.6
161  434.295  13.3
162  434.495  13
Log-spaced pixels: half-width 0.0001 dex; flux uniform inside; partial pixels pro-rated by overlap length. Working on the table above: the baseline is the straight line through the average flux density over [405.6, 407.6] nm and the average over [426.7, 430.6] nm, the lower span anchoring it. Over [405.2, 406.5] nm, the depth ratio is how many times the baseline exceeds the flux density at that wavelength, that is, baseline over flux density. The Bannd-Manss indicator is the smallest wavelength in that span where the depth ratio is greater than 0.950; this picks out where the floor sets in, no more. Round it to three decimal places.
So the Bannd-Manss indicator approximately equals 405.308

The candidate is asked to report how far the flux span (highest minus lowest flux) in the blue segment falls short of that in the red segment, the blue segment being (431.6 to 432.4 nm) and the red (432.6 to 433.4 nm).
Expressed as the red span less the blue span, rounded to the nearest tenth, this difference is 2.0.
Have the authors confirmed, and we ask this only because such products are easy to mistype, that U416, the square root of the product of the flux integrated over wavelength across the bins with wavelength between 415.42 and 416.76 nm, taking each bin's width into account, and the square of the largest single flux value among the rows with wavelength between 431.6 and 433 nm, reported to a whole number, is 49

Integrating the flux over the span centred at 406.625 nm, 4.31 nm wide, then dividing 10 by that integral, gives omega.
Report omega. 0.189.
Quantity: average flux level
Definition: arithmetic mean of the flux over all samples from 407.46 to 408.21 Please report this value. 12.4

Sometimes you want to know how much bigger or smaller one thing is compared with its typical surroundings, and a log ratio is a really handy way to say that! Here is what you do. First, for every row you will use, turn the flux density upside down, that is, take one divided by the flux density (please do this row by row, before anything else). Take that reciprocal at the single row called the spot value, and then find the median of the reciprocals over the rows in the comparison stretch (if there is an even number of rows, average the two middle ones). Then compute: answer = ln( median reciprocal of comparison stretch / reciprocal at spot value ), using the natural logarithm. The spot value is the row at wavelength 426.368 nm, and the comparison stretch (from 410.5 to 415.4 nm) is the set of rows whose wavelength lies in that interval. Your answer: -0.14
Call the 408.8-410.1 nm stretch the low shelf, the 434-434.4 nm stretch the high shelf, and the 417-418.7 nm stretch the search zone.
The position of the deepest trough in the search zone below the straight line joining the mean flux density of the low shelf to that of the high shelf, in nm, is 418.008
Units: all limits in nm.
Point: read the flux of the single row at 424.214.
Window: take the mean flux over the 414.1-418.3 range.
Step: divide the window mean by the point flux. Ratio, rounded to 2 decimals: 1.07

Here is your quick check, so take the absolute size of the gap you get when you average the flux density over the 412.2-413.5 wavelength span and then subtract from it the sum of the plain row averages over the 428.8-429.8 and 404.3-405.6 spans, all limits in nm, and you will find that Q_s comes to 10.8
